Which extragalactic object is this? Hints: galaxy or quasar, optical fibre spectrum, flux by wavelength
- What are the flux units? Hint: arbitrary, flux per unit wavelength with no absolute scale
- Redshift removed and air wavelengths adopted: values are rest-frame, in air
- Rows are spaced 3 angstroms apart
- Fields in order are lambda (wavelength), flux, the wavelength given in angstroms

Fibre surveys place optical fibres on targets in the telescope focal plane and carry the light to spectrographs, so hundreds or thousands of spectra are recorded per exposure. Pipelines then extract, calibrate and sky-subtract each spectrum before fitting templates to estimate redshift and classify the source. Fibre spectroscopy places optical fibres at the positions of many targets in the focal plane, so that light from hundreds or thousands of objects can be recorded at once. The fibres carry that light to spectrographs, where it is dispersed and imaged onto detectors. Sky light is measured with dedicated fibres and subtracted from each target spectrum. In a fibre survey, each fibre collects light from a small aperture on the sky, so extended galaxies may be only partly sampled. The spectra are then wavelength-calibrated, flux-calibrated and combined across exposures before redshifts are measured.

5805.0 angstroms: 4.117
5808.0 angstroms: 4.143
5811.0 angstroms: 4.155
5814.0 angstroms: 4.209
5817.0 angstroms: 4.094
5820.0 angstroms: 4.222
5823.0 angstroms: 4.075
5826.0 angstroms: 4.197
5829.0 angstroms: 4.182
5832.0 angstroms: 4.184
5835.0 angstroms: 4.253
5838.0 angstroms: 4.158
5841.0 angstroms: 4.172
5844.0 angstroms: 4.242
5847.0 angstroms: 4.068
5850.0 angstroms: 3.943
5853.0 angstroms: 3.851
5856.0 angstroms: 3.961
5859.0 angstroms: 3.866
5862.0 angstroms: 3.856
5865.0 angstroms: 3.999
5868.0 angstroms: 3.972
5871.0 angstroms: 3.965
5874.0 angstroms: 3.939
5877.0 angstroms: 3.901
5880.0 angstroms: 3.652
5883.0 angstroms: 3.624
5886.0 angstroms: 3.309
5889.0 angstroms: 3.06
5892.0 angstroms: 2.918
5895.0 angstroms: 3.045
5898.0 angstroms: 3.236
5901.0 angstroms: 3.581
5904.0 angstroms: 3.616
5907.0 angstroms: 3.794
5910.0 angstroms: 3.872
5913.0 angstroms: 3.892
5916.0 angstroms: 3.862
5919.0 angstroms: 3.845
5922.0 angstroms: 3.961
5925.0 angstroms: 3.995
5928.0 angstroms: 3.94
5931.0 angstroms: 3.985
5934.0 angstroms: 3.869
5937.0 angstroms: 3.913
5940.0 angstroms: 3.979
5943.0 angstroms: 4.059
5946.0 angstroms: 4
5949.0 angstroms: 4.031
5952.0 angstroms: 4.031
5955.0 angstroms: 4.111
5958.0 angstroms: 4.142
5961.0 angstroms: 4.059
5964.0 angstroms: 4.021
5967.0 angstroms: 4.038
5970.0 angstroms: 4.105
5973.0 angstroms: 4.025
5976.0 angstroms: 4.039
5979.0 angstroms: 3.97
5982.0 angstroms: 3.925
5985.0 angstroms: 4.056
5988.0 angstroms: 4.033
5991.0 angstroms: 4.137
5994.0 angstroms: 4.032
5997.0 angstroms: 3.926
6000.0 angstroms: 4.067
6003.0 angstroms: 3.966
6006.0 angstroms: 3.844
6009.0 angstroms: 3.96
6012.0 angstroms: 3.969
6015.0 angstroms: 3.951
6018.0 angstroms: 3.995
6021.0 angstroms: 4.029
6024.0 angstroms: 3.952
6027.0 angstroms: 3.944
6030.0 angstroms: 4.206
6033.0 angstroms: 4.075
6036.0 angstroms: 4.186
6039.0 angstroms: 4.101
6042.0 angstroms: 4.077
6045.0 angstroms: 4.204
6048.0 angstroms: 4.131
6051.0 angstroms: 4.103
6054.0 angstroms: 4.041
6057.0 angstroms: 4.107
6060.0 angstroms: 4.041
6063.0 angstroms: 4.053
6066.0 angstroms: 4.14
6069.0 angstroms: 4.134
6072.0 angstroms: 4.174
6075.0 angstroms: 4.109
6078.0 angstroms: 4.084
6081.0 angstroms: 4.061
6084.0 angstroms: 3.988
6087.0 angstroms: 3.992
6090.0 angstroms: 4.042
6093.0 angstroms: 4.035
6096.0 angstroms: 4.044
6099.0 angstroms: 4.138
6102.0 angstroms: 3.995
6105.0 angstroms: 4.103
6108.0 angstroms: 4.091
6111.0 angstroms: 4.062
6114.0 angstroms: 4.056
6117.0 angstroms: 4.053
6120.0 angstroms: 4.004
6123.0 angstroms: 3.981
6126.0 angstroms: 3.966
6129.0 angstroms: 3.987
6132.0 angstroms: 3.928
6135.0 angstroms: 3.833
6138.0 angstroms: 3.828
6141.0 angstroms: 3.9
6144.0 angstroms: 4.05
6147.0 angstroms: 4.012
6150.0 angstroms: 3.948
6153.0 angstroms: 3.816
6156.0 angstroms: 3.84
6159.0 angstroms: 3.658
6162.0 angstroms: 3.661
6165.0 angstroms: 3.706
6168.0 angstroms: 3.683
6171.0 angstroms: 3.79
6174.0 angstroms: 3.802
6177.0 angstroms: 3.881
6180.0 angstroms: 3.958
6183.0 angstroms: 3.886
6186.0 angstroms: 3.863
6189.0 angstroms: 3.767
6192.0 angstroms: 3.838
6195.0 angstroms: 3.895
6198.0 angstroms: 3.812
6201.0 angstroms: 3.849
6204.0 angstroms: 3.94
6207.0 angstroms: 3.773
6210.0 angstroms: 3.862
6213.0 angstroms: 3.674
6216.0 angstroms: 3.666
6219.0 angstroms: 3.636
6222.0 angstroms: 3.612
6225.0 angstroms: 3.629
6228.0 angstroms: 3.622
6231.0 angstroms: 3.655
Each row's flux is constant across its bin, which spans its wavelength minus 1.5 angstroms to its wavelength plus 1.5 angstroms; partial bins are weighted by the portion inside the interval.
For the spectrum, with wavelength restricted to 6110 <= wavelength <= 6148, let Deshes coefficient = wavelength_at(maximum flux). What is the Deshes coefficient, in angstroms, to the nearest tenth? 6111.0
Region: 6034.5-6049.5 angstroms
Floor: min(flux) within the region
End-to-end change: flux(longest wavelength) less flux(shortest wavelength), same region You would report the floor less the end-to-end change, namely 4.1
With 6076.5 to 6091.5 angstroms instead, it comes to 4.0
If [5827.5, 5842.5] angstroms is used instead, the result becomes 4.2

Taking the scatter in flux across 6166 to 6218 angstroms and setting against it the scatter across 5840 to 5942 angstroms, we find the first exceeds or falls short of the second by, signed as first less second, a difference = -0.23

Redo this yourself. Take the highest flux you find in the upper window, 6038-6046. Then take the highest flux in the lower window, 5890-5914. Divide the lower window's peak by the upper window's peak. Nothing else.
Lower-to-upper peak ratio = 0.93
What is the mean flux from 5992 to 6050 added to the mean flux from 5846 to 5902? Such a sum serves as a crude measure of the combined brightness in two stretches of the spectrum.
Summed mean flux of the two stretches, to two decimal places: 7.70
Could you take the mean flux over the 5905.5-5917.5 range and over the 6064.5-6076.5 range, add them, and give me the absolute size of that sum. 7.99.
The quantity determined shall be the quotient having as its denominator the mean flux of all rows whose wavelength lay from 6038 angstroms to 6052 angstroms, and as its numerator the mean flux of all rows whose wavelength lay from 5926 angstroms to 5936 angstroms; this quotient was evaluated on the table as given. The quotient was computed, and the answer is 0.95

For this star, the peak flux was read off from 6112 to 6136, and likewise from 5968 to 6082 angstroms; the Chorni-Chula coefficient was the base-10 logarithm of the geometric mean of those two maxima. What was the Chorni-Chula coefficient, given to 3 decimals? 0.616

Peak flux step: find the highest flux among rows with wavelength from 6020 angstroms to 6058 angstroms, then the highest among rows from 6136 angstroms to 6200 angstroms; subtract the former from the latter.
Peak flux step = -0.16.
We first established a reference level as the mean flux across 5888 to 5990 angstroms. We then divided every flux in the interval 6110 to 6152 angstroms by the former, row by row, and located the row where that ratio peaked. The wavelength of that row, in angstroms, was 6111.0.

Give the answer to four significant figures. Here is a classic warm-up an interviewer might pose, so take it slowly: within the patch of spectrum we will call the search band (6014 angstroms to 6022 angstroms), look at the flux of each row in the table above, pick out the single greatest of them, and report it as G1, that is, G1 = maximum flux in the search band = 4.029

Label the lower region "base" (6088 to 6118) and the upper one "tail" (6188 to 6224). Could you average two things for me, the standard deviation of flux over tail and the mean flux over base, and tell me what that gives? 2.08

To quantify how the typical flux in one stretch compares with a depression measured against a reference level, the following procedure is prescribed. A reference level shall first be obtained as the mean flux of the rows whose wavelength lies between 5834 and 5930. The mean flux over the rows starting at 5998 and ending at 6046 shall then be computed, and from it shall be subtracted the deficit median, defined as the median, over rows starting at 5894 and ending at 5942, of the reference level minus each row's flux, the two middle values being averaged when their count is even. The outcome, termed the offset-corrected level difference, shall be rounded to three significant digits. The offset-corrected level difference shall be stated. 4.11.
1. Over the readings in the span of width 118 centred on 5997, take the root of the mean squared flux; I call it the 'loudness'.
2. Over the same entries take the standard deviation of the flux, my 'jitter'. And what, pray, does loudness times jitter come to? 0.32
